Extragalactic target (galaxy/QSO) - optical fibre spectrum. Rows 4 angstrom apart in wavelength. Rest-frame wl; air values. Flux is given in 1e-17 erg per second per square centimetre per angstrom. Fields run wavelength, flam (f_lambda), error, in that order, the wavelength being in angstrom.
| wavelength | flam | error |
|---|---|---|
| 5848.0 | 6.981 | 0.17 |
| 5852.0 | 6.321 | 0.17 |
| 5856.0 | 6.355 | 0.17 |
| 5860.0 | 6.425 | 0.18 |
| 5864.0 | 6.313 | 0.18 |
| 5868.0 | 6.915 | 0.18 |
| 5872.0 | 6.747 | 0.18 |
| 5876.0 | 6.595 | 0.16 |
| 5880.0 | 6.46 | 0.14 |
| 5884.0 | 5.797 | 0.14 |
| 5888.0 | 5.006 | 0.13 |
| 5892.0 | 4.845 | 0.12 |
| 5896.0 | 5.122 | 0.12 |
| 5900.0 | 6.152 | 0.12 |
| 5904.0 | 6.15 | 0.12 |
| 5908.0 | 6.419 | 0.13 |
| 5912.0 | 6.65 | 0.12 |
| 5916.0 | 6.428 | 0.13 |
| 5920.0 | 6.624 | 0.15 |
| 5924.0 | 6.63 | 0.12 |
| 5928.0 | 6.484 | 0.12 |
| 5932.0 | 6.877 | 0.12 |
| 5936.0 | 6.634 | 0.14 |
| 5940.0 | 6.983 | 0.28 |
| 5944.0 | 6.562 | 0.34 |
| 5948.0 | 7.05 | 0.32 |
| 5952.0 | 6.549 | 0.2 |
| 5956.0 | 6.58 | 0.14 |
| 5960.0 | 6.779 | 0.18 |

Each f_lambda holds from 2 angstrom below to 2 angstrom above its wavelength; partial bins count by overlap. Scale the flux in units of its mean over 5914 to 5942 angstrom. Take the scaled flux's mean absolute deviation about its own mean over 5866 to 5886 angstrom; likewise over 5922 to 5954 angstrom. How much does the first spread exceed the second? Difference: 0.02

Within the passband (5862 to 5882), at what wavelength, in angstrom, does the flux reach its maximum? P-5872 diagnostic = 5868.0 angstrom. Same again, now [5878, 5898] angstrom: 5880.0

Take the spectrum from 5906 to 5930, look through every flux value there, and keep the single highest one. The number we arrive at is 6.65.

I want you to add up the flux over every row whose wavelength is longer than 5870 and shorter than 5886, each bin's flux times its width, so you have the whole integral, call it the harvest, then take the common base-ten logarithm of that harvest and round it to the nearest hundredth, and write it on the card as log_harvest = 2.01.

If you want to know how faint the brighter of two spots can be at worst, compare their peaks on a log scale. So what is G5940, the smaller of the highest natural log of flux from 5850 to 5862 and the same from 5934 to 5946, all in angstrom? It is 1.86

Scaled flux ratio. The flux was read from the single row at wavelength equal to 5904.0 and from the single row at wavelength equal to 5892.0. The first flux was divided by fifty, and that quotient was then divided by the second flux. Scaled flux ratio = 0.0254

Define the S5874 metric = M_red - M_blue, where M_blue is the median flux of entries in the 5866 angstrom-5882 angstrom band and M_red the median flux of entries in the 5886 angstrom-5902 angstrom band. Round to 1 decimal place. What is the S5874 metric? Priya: -1.6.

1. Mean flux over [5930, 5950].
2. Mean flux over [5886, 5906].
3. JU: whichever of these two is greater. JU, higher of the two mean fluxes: 6.82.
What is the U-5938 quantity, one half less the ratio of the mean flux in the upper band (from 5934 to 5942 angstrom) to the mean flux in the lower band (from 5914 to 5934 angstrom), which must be -0.53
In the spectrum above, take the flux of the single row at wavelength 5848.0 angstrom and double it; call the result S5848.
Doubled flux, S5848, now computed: 14.0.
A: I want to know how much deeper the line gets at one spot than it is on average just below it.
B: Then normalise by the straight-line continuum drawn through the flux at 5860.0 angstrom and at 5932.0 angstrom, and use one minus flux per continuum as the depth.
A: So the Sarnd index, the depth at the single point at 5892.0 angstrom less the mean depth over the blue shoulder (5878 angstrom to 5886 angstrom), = 0.20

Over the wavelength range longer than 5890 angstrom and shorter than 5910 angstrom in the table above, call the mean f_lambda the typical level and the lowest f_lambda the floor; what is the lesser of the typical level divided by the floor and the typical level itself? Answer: 1.18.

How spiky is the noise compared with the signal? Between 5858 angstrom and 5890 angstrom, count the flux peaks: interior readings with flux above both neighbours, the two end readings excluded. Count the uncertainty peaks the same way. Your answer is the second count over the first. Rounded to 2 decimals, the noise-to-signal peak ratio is 0.00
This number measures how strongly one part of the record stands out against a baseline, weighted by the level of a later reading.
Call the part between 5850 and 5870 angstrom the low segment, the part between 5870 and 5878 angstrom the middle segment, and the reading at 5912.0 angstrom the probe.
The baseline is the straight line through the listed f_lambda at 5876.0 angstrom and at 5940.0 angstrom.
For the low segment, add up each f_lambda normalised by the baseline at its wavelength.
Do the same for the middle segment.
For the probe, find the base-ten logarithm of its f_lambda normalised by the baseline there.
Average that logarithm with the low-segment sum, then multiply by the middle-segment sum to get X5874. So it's 5.0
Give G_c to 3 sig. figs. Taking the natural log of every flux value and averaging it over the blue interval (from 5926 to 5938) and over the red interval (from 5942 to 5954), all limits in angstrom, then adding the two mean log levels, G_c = 3.80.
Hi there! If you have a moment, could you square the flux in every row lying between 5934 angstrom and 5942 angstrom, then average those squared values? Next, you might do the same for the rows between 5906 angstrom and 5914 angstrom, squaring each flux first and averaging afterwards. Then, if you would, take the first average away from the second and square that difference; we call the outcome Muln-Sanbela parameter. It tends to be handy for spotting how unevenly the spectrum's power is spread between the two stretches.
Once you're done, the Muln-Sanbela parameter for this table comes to 13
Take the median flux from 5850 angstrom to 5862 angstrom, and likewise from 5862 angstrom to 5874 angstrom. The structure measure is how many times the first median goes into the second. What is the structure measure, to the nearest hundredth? 1.06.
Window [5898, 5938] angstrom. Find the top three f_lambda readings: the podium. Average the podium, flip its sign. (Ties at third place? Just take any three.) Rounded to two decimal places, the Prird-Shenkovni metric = -6.72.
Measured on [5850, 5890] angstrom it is -6.75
